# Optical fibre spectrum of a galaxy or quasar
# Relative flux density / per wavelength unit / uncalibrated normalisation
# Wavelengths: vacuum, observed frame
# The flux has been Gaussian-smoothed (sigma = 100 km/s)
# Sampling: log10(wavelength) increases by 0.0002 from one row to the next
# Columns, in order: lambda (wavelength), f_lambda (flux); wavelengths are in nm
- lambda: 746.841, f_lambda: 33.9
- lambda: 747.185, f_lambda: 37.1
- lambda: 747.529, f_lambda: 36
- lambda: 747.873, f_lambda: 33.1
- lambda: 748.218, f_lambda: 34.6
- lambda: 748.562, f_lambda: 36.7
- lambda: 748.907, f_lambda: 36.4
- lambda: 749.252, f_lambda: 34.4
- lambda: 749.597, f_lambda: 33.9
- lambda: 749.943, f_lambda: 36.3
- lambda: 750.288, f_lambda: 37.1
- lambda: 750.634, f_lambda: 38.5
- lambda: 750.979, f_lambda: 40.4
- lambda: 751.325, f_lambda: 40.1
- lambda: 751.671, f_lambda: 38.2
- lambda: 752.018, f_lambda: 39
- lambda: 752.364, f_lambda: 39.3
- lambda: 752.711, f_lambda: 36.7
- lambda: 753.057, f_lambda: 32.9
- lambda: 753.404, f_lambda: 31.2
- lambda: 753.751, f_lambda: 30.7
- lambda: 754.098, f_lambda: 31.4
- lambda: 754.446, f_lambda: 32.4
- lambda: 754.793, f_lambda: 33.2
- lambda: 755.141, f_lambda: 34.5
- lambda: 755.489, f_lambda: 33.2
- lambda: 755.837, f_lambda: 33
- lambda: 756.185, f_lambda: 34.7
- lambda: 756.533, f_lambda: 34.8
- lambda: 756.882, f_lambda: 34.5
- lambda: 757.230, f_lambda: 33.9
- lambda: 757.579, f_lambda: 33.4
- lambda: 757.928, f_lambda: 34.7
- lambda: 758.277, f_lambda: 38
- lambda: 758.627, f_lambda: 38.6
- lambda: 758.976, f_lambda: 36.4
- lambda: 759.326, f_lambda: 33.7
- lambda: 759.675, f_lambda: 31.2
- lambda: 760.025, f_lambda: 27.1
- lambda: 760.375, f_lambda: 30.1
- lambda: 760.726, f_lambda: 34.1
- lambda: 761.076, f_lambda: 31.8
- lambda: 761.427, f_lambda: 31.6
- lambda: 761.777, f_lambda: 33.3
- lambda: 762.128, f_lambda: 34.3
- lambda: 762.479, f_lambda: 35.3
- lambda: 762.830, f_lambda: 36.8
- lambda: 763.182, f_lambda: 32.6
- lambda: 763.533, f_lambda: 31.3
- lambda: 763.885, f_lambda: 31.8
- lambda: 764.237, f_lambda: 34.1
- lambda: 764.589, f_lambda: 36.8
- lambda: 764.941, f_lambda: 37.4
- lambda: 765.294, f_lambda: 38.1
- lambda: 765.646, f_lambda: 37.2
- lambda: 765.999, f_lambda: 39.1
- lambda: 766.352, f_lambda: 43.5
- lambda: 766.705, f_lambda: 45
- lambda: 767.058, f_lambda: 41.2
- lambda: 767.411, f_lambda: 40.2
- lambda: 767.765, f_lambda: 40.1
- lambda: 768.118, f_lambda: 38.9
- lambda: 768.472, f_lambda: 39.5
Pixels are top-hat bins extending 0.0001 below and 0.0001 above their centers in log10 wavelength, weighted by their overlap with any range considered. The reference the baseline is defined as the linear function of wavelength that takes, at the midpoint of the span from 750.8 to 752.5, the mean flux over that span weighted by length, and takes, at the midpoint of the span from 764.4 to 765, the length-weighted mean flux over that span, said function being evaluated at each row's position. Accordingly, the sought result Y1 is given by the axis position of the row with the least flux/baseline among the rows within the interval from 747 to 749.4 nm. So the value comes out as 747.873 nm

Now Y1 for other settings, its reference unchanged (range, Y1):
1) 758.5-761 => 760.025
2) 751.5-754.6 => 753.751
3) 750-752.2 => 750.288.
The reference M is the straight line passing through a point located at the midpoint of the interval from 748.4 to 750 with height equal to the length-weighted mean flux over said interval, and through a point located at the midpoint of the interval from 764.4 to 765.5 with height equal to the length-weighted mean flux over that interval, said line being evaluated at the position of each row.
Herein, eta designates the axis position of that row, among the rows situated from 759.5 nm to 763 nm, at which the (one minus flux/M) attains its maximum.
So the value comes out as 760.025 nm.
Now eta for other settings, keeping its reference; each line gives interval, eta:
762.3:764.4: 763.533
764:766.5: 764.237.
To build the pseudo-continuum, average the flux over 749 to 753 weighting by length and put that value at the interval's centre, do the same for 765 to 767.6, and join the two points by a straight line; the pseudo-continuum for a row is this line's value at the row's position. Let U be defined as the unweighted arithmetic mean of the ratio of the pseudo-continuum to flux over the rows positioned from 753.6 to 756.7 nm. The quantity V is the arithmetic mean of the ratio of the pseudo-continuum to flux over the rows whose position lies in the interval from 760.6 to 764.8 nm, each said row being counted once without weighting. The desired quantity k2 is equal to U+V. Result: 2.34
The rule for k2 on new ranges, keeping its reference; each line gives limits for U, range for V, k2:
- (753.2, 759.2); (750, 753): 2.11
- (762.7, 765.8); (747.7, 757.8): 2.23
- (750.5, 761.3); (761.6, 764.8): 2.30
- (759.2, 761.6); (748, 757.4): 2.34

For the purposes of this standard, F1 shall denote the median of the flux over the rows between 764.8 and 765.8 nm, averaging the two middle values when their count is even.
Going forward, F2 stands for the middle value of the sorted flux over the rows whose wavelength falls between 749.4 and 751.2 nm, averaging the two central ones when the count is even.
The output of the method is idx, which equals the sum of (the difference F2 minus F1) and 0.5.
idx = 0.2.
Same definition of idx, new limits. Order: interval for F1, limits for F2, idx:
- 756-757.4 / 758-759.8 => 2.3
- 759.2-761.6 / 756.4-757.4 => 3.4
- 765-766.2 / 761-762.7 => -4.3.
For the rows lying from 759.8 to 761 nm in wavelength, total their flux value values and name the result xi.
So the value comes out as 91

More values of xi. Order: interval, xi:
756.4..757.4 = 103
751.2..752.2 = 117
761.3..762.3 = 99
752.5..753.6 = 101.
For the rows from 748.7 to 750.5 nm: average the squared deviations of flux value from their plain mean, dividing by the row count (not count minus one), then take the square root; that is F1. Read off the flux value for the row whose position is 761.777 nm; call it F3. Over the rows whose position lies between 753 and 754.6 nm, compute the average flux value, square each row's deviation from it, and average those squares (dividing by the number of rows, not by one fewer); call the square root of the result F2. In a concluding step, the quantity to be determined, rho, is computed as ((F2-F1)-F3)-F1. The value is -35.0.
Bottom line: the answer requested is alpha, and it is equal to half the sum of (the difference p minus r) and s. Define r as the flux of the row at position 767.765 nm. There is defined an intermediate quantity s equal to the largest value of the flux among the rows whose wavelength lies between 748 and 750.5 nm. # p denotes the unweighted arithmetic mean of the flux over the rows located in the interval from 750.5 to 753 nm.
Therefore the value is 17.9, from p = 38.9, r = 40.1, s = 37.1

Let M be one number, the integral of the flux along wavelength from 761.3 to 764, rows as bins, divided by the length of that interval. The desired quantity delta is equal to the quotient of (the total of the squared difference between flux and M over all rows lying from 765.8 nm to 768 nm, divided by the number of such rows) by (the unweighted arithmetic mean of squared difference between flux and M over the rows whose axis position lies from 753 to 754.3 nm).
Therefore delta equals 16.2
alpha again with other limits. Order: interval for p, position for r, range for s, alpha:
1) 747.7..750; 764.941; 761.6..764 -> 17.2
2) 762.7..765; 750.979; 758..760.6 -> 16.3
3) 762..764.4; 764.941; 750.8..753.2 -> 18.4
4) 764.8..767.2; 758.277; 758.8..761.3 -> 19.3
